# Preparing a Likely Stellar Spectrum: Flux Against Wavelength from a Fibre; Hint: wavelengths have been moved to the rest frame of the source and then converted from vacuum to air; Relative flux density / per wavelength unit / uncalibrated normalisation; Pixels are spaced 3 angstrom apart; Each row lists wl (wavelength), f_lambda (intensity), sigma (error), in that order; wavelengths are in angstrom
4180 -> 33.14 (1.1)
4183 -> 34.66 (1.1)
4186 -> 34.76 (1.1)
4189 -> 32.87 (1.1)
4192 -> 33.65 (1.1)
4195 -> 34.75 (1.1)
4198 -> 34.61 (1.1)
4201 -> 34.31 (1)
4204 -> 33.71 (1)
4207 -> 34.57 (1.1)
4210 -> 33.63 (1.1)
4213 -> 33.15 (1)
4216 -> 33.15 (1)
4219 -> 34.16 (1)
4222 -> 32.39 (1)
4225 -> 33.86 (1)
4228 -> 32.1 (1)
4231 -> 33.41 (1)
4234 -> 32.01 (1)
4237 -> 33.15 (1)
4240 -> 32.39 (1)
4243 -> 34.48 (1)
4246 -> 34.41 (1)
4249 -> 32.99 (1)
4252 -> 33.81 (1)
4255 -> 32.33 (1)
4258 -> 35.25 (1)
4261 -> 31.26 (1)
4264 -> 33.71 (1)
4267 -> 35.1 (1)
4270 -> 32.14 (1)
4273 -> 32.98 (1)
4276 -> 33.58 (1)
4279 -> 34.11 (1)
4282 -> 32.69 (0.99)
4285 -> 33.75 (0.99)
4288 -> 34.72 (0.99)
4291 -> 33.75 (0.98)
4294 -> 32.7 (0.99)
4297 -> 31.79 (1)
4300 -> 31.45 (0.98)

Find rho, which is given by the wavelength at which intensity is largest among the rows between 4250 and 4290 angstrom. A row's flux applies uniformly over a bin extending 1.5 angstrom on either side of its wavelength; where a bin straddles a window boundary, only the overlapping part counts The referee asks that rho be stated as 4258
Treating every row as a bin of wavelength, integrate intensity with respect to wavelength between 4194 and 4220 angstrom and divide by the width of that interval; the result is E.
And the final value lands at 34.0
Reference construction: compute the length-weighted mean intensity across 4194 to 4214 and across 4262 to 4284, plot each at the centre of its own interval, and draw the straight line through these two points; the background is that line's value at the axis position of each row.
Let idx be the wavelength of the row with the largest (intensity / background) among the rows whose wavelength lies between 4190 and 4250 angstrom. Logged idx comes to 4243 angstrom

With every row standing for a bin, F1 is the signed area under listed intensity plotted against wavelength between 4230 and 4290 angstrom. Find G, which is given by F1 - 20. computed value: 1985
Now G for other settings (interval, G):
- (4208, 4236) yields 907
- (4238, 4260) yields 719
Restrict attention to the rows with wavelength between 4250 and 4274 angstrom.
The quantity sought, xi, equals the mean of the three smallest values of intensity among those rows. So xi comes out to 31.9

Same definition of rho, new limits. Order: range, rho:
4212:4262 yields 4258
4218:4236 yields 4219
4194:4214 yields 4195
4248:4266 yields 4258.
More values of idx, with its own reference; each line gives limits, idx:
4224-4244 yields 4243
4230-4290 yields 4258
